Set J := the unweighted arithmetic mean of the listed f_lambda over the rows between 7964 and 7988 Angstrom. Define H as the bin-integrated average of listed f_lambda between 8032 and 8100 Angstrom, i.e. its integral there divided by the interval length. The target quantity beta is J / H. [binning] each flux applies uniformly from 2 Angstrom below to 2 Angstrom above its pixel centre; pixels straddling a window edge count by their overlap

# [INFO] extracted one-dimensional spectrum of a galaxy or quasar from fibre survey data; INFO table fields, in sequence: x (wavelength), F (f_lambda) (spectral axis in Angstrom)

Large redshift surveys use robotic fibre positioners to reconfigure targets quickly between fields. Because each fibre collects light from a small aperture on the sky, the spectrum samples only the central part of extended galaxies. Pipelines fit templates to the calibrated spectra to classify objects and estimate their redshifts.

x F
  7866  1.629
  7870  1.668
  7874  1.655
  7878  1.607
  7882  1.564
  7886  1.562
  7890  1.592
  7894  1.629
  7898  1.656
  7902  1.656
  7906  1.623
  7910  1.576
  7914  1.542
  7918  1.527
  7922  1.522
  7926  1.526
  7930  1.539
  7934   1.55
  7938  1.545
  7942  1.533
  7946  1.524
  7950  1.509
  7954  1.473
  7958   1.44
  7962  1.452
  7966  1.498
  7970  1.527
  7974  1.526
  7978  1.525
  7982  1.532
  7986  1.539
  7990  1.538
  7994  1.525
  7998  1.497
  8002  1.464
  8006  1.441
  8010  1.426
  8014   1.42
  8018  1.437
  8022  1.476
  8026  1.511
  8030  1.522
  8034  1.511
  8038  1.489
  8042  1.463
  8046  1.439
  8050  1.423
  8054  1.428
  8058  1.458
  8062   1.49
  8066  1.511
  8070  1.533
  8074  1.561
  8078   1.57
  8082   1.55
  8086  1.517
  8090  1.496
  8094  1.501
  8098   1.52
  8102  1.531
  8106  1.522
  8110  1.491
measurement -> 1.02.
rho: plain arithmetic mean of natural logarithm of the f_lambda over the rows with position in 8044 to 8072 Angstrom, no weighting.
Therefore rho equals 0.384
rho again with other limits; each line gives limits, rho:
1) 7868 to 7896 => 0.477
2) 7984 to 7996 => 0.428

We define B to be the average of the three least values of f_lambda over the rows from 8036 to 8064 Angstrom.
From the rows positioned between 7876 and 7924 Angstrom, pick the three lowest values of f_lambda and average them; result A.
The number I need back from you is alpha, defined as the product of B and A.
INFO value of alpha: 2.19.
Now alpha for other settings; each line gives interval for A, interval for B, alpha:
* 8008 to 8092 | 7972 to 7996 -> 2.17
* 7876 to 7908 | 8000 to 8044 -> 2.25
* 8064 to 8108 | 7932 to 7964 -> 2.19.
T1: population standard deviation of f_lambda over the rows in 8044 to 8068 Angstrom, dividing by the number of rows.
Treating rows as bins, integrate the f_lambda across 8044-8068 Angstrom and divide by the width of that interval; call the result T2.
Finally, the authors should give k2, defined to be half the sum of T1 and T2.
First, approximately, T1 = 0.0325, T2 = 1.46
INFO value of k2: 0.745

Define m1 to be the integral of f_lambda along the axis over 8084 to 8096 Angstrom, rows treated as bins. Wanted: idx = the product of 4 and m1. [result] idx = 72.2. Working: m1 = 18.1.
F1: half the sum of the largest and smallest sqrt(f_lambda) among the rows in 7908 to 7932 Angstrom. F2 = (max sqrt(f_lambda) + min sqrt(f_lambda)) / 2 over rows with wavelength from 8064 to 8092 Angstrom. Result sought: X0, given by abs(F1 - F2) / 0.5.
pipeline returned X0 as 0.013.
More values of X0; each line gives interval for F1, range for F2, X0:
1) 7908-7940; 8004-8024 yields 0.083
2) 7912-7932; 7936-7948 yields 0.002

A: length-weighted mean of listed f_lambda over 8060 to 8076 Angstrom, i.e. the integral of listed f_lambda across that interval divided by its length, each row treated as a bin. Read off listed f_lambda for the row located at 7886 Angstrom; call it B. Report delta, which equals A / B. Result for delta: 0.98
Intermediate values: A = 1.52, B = 1.562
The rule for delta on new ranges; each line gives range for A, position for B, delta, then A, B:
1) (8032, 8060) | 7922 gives 0.96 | 1.46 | 1.522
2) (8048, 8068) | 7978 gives 0.96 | 1.46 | 1.525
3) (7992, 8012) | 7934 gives 0.95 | 1.47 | 1.55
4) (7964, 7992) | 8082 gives 0.98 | 1.53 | 1.55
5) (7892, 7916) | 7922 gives 1.06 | 1.61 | 1.522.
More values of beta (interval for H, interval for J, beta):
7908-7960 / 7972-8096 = 0.98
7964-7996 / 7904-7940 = 1.02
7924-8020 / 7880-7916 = 1.07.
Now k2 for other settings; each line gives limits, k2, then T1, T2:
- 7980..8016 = 0.767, 0.0468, 1.49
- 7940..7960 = 0.765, 0.0346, 1.50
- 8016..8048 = 0.756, 0.0308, 1.48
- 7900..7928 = 0.808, 0.0494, 1.57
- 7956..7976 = 0.763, 0.0365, 1.49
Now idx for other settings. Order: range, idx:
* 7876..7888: 75.7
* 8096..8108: 73.2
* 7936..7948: 73.6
